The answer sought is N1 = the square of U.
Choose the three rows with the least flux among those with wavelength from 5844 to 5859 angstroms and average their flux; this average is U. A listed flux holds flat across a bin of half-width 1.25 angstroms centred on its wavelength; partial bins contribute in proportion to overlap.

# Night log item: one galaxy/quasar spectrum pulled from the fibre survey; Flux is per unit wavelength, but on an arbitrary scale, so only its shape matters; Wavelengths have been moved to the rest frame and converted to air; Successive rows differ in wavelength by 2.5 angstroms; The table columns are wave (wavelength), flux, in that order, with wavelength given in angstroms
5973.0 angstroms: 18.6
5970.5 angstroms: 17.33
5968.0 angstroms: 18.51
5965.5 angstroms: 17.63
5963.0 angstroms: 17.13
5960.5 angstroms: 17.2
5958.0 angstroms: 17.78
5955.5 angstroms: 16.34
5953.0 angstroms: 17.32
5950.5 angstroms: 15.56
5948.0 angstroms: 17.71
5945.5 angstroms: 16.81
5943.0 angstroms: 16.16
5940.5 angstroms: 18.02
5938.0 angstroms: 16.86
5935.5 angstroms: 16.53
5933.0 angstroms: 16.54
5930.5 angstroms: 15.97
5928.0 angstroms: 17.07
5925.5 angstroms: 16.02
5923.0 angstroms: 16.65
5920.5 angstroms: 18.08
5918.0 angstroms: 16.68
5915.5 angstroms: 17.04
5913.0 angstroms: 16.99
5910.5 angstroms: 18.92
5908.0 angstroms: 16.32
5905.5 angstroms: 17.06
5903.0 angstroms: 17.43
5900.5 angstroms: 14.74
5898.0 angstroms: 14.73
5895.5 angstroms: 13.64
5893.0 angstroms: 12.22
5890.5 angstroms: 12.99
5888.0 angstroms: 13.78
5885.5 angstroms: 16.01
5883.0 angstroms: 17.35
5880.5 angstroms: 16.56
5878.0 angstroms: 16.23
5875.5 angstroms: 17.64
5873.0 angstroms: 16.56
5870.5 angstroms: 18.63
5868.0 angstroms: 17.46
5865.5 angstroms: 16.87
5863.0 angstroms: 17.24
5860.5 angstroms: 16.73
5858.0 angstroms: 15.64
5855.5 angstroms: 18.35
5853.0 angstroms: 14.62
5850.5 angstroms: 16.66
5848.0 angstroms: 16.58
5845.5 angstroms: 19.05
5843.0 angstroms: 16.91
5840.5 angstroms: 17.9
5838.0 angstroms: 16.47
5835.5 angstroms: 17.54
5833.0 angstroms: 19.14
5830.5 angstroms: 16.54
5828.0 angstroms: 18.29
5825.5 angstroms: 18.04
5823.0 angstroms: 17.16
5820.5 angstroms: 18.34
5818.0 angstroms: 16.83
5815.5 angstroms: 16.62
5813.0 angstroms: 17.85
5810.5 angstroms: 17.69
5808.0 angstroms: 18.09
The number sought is 244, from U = 15.6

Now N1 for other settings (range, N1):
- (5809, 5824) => 285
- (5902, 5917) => 282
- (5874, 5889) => 235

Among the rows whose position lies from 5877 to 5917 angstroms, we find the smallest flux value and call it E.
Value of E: 12.22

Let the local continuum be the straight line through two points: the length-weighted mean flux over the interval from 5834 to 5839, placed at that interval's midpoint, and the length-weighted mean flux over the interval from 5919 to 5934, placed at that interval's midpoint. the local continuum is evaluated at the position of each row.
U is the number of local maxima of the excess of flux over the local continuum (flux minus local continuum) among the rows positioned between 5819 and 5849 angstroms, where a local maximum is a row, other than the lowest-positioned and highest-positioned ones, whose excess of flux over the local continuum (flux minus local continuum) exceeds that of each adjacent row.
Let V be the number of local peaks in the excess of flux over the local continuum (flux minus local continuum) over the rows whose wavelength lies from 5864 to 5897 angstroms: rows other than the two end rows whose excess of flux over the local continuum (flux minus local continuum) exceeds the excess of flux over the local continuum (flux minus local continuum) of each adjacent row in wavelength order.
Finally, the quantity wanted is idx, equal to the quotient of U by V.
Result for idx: 1.33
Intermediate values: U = 4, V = 3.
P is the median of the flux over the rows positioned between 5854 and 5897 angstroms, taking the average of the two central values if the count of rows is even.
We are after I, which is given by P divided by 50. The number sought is 0.331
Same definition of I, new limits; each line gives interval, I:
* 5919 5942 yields 0.333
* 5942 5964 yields 0.343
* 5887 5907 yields 0.285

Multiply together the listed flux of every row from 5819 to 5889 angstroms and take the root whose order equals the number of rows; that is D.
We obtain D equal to 17.0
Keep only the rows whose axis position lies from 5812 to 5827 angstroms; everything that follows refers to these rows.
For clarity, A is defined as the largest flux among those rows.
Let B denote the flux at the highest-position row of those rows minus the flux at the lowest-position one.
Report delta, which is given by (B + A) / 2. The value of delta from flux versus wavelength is 9.3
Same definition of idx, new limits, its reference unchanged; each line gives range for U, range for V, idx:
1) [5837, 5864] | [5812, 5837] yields 1.33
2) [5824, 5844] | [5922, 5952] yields 1.00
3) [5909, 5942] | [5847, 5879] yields 0.60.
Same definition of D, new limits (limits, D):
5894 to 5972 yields 16.8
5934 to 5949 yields 17.0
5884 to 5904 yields 14.4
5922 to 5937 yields 16.5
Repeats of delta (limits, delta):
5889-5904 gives 10.9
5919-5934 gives 8.3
